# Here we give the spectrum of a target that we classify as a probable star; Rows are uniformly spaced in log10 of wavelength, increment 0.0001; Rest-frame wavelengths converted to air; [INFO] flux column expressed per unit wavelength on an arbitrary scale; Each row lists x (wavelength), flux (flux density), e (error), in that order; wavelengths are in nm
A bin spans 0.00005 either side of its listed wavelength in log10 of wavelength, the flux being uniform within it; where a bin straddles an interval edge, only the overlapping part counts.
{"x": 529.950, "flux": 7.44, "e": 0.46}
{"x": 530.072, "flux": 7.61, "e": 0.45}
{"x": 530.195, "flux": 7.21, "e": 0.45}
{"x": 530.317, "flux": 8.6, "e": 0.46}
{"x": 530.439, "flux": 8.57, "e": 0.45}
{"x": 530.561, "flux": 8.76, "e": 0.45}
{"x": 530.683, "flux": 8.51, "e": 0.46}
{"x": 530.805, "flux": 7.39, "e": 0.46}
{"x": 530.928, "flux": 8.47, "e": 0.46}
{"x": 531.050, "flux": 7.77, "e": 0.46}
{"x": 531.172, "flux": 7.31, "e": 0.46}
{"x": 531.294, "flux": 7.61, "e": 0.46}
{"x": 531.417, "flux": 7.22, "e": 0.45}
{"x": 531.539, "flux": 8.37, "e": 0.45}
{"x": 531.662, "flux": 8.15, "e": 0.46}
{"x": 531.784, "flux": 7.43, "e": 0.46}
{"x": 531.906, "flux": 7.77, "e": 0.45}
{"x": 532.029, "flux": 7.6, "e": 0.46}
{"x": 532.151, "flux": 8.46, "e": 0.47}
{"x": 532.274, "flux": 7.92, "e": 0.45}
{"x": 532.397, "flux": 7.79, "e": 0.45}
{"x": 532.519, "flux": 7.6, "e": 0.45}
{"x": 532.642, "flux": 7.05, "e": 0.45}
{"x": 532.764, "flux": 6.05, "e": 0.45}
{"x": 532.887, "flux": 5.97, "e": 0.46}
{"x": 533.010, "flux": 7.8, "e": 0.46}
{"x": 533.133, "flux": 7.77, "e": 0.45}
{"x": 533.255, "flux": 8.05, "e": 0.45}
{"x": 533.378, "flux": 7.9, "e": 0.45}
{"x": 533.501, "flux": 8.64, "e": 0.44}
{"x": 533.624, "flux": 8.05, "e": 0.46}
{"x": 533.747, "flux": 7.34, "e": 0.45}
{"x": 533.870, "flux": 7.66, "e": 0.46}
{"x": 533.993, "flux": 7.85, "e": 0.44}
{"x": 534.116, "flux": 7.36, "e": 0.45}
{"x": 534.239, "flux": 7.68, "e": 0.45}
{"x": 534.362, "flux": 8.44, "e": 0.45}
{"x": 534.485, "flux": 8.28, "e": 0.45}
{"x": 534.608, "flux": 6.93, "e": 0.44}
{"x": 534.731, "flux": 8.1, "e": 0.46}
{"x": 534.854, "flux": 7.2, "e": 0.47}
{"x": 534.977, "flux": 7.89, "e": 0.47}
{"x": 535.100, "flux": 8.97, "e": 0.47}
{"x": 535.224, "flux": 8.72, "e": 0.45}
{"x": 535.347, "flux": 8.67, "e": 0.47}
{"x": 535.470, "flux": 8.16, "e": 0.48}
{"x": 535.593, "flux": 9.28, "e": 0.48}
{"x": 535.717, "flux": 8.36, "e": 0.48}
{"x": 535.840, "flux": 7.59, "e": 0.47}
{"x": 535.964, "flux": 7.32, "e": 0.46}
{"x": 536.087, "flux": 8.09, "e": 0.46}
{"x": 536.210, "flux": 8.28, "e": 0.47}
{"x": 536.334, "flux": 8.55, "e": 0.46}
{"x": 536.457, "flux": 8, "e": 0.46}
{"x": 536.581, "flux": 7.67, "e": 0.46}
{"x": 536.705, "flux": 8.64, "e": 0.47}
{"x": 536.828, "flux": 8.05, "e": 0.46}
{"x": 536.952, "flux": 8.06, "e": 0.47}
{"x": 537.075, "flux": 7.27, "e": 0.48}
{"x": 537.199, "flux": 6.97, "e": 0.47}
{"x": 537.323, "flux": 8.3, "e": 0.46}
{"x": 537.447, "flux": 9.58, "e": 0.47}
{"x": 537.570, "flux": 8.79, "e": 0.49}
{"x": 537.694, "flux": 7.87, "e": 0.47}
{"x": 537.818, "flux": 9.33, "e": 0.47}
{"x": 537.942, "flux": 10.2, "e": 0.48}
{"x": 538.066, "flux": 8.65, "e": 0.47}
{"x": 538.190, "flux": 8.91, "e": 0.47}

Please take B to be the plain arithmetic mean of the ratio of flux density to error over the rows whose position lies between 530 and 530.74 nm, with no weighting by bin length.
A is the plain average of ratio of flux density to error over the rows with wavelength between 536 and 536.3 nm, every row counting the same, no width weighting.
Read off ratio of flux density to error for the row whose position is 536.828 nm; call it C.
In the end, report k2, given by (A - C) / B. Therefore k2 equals 0.01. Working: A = 17.6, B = 18.1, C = 17.5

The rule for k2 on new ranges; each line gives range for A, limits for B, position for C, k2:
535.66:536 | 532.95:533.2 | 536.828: -0.06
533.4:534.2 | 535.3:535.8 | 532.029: 0.05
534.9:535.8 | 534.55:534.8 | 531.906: 0.06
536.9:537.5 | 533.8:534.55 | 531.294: 0.03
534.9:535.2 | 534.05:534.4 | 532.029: 0.08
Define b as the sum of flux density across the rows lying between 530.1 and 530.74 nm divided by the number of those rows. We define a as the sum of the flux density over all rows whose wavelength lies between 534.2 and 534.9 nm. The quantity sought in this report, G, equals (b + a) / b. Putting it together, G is 6.6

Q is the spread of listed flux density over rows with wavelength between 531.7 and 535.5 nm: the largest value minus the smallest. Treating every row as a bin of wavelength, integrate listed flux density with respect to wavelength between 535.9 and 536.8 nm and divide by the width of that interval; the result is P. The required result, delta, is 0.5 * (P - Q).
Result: 2.5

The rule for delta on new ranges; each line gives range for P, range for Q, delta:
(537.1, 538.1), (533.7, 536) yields 3.2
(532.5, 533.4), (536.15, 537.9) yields 2.3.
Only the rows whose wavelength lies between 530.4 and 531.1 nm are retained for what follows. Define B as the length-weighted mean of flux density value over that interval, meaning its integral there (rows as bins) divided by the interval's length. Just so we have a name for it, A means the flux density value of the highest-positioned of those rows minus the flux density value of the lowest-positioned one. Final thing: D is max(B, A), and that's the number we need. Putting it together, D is 8.24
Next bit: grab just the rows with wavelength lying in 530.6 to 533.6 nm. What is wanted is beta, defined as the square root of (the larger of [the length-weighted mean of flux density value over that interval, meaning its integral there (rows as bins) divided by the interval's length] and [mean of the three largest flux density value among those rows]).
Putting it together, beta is 2.92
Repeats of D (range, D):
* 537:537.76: 8.14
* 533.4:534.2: 7.81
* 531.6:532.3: 7.89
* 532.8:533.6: 7.65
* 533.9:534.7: 7.77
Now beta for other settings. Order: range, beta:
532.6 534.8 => 2.91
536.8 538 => 3.12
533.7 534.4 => 2.83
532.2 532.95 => 2.79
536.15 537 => 2.91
